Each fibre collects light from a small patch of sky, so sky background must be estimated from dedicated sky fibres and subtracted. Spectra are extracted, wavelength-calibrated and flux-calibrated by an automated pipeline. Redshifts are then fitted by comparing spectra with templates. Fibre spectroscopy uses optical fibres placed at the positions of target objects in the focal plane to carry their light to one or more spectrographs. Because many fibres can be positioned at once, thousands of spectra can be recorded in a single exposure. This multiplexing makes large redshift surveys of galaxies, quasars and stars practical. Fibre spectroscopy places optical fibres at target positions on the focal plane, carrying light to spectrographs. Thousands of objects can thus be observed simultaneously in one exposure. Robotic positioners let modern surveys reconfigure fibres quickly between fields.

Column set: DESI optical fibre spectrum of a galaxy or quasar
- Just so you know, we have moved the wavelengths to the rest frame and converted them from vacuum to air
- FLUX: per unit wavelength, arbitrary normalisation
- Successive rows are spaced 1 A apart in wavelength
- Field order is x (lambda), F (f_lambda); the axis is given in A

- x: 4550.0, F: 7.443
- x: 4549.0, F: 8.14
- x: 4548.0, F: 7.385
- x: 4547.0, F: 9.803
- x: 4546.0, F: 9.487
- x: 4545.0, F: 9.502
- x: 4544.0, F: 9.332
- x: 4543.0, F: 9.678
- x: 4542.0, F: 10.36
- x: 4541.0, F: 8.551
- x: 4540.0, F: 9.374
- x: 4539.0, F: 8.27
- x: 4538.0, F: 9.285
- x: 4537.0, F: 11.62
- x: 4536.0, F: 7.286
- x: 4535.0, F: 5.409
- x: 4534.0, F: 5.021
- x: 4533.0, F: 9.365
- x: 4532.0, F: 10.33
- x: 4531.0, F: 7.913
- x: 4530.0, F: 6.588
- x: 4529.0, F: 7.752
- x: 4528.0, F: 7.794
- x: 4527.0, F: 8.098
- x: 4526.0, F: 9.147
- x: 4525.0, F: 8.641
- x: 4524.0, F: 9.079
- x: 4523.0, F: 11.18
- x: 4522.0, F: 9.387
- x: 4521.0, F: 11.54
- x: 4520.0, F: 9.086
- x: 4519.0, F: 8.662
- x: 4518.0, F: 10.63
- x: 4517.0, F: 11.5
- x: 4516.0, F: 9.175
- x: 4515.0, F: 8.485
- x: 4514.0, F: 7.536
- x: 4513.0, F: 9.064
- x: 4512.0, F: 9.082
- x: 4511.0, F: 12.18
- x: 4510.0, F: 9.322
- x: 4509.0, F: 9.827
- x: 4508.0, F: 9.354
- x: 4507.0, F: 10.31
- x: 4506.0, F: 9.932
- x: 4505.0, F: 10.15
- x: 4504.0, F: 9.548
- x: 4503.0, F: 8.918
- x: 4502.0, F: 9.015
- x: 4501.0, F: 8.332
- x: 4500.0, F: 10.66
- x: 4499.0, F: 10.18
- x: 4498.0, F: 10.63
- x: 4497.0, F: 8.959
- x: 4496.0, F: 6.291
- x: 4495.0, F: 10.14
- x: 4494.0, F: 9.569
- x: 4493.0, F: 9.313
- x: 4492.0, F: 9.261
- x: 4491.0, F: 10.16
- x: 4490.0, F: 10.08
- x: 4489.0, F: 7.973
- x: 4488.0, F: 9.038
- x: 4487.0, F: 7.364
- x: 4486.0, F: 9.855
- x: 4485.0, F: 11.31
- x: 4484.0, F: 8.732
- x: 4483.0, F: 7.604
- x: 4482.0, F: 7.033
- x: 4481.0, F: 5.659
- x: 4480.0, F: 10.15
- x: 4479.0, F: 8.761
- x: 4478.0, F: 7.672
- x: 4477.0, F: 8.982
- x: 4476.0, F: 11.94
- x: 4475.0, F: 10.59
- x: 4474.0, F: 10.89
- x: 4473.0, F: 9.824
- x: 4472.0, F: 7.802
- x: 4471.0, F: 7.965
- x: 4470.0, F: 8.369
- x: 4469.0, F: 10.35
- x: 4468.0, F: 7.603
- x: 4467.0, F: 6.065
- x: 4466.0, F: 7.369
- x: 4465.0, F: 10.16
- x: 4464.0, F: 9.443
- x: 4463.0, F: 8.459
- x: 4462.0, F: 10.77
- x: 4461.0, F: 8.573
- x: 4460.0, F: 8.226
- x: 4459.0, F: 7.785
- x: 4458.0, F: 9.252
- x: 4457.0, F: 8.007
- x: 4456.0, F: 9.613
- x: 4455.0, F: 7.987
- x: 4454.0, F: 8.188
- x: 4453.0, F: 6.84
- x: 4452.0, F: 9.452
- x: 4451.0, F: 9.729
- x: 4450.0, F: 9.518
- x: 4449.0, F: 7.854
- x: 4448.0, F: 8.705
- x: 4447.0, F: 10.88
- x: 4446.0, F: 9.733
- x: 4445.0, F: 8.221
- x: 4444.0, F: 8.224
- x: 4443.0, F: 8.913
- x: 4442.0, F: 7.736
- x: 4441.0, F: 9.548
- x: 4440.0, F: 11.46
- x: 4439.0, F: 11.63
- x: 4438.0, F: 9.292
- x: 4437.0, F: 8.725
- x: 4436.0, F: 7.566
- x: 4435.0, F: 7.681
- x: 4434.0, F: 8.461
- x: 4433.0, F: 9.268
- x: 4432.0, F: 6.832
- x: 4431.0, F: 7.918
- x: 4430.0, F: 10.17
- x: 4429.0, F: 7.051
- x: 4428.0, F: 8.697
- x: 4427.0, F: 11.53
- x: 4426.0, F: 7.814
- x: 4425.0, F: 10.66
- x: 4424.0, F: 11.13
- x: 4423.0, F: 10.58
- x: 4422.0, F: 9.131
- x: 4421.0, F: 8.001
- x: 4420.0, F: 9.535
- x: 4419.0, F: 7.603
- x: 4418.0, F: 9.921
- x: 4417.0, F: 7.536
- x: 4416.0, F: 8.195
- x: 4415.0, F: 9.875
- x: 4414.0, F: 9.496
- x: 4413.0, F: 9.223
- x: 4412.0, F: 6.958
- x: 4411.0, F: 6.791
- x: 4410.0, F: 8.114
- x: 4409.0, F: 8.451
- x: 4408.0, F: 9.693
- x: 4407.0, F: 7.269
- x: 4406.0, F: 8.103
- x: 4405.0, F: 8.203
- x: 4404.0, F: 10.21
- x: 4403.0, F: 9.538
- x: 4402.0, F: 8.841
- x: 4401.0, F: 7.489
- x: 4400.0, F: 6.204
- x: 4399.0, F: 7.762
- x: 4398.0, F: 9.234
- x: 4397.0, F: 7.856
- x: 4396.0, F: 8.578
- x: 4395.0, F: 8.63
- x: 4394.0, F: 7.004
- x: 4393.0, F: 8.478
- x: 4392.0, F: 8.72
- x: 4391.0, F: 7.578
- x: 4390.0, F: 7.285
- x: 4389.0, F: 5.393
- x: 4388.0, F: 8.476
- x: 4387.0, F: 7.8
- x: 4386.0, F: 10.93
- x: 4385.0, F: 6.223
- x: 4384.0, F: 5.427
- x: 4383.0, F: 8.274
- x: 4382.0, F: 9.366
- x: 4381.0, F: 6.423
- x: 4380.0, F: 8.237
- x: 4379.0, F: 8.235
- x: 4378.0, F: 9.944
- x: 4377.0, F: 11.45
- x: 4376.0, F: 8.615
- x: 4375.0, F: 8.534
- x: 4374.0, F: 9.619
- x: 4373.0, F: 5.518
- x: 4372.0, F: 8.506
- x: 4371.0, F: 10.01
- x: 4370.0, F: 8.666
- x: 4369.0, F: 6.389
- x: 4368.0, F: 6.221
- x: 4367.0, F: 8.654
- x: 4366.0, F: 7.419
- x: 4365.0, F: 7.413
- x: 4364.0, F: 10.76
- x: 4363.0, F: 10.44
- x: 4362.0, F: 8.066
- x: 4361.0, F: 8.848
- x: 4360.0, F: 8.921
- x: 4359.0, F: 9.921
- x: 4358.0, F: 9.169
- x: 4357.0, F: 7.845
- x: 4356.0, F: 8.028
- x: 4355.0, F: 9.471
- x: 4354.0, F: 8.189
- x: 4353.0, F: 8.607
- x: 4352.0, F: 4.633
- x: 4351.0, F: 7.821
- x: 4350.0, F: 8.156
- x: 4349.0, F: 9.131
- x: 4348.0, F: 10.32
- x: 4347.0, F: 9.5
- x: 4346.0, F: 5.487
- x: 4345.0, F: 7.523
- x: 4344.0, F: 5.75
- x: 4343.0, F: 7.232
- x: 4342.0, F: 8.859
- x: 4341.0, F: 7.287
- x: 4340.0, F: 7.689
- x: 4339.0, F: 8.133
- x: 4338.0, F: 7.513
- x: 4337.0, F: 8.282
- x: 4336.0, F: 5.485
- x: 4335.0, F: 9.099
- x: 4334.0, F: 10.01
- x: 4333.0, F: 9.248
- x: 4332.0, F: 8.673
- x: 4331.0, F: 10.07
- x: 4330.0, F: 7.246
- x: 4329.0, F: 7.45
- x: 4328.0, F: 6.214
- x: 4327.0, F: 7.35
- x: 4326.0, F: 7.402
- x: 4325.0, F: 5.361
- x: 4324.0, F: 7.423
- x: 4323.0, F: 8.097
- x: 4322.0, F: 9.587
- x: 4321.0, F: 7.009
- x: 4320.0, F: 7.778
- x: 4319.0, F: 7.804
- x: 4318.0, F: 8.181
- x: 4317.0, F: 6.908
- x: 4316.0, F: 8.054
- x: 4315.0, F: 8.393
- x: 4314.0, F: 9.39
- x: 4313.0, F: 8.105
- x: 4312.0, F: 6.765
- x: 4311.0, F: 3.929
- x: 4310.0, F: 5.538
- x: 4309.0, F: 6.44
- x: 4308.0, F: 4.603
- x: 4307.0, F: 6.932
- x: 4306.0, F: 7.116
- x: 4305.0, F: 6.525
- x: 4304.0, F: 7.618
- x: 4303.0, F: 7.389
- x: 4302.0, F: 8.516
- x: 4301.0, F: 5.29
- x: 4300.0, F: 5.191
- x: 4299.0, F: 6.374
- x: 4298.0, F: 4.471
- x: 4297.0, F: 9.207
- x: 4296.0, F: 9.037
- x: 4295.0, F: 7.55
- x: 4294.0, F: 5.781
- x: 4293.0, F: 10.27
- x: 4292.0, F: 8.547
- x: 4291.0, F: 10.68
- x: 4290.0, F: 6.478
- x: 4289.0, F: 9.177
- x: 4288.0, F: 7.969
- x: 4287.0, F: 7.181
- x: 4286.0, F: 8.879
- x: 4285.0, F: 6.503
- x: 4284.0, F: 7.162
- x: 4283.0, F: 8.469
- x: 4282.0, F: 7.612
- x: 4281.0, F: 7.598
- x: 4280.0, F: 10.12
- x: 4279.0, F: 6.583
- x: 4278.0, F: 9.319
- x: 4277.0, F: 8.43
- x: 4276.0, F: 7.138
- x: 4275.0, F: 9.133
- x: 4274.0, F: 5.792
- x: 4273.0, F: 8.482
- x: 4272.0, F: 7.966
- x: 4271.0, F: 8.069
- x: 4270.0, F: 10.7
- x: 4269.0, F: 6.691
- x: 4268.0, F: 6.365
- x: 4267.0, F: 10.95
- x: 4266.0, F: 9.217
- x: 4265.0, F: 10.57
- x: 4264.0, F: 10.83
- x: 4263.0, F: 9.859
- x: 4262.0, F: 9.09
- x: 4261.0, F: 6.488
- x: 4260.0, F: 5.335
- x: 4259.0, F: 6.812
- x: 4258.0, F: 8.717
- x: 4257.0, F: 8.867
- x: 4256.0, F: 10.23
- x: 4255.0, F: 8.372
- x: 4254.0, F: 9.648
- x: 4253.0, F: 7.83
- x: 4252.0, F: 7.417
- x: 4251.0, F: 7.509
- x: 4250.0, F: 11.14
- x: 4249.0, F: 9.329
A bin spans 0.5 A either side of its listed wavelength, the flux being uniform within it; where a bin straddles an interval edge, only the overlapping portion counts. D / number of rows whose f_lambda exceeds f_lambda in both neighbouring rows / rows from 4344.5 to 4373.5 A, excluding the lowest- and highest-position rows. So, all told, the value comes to 7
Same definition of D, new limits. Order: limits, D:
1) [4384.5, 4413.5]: 7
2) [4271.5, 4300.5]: 11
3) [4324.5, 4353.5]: 9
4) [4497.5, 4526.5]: 9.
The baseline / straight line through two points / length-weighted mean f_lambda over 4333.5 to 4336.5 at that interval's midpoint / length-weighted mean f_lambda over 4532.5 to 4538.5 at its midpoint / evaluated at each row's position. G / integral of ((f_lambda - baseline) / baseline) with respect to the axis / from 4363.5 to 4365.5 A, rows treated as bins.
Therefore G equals 0.2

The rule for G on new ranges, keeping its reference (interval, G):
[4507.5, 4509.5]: 0.4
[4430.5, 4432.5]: -0.2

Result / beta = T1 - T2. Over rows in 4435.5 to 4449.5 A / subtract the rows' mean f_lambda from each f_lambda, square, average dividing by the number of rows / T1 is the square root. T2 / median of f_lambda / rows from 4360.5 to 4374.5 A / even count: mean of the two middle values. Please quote -7.3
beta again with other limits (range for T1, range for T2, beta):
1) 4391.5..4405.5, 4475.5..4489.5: -7.7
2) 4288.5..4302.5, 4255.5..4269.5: -7.0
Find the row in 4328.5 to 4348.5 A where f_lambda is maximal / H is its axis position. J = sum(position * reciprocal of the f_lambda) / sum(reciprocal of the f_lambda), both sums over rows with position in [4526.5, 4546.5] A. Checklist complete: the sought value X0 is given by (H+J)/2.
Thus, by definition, 4442.0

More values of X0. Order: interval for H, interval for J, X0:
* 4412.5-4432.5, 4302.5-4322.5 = 4369.5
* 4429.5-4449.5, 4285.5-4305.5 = 4367.5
